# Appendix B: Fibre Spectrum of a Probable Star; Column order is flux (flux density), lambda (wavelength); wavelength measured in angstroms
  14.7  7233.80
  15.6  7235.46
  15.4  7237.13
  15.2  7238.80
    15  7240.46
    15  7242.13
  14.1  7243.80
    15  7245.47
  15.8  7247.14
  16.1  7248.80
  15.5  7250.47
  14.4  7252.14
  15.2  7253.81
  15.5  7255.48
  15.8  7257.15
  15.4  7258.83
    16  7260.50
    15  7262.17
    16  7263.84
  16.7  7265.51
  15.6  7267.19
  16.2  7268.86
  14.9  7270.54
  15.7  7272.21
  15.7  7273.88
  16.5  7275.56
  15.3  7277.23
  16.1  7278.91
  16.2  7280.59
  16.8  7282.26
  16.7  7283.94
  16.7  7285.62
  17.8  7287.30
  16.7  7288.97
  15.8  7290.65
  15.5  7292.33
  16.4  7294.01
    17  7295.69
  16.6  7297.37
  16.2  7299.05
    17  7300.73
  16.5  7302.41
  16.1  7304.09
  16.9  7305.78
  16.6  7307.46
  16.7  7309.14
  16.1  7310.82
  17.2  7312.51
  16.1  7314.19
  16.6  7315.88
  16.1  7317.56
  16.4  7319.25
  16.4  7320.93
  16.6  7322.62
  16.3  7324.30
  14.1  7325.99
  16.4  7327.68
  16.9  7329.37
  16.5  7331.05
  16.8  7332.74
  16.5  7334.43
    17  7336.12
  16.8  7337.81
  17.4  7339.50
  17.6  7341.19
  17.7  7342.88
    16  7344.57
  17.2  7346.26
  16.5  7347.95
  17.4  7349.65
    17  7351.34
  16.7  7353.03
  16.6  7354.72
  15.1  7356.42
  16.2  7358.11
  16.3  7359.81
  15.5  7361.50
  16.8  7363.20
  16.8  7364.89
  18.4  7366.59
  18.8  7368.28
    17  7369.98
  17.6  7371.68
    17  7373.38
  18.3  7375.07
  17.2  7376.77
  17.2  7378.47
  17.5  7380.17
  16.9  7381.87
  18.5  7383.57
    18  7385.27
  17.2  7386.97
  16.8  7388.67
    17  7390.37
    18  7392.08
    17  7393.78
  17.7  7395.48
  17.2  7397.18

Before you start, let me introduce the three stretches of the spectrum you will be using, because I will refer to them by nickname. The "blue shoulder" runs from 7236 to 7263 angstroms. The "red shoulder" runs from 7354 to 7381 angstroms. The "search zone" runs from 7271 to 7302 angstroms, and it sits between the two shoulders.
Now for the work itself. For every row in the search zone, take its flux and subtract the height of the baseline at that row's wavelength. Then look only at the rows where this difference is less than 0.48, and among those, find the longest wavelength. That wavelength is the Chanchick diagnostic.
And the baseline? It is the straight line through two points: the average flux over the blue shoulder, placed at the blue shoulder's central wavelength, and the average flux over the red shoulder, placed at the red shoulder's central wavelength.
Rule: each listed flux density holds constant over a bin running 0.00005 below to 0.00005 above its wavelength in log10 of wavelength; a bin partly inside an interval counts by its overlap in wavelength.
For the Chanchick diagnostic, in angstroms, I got 7299.05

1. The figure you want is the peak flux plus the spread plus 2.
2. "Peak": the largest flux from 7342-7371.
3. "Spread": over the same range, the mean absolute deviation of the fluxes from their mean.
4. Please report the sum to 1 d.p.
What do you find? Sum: 21.5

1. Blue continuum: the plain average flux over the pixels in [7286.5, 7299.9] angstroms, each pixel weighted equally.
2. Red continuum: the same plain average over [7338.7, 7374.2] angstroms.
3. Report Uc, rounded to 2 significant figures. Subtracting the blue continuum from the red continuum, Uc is 0.43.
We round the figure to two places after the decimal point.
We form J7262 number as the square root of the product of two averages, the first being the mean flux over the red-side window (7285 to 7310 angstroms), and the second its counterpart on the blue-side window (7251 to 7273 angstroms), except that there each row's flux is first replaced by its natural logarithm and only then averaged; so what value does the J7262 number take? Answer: 6.74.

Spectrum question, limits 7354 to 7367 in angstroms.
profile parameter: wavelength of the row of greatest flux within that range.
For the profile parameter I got 7366.59 angstroms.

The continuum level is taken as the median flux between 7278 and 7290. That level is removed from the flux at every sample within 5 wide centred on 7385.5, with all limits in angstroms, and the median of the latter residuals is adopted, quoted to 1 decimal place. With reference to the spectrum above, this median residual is 1.3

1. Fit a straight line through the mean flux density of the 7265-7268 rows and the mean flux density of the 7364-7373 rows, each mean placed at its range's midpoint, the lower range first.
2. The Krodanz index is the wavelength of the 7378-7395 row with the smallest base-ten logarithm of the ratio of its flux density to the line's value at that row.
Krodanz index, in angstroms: 7388.67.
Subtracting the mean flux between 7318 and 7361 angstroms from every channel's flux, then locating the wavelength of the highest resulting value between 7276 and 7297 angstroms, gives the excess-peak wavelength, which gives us 7287.30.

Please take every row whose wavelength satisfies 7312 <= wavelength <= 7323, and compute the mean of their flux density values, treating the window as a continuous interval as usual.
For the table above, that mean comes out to 16.5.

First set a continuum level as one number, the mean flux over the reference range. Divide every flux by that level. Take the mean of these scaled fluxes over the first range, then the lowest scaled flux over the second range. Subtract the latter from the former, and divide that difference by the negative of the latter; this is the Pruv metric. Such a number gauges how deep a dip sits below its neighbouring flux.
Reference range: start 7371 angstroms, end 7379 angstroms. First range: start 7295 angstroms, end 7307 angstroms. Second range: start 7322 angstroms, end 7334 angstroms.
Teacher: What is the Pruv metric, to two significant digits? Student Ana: -0.18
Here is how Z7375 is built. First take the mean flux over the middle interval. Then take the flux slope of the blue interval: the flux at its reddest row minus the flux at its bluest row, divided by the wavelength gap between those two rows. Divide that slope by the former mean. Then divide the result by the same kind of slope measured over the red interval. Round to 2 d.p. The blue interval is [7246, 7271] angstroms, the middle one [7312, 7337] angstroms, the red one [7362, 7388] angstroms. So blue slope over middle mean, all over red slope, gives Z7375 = -0.14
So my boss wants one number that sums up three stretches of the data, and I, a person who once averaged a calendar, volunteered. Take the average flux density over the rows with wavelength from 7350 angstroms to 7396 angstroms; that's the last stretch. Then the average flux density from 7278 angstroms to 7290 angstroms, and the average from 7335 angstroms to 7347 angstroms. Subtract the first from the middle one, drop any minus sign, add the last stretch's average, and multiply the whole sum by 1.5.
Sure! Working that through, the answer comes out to 26.3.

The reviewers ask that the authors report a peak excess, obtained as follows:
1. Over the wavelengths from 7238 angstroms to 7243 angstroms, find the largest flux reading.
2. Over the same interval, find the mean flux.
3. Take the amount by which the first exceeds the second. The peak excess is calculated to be 0.13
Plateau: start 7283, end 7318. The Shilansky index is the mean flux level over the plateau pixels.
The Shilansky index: 16.54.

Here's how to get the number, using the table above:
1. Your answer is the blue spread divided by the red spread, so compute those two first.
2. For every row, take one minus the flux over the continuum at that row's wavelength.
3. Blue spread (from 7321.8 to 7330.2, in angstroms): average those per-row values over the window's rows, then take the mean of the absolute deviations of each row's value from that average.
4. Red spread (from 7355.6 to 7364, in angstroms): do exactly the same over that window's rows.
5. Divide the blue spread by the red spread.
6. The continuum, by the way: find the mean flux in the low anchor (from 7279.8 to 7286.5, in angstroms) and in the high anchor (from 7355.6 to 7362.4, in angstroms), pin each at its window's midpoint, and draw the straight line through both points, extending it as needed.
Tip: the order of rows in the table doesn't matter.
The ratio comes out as 1.4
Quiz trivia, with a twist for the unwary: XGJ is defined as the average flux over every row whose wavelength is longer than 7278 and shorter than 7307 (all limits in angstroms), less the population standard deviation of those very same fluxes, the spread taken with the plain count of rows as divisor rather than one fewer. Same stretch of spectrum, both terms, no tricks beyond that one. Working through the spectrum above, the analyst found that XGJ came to 16.0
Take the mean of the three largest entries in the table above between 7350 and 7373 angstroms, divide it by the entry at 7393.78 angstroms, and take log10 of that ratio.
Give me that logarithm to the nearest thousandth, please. 0.031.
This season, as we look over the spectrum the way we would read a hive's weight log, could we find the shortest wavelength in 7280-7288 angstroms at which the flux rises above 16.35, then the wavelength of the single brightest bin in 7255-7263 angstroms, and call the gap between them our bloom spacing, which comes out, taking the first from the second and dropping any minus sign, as 21.8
